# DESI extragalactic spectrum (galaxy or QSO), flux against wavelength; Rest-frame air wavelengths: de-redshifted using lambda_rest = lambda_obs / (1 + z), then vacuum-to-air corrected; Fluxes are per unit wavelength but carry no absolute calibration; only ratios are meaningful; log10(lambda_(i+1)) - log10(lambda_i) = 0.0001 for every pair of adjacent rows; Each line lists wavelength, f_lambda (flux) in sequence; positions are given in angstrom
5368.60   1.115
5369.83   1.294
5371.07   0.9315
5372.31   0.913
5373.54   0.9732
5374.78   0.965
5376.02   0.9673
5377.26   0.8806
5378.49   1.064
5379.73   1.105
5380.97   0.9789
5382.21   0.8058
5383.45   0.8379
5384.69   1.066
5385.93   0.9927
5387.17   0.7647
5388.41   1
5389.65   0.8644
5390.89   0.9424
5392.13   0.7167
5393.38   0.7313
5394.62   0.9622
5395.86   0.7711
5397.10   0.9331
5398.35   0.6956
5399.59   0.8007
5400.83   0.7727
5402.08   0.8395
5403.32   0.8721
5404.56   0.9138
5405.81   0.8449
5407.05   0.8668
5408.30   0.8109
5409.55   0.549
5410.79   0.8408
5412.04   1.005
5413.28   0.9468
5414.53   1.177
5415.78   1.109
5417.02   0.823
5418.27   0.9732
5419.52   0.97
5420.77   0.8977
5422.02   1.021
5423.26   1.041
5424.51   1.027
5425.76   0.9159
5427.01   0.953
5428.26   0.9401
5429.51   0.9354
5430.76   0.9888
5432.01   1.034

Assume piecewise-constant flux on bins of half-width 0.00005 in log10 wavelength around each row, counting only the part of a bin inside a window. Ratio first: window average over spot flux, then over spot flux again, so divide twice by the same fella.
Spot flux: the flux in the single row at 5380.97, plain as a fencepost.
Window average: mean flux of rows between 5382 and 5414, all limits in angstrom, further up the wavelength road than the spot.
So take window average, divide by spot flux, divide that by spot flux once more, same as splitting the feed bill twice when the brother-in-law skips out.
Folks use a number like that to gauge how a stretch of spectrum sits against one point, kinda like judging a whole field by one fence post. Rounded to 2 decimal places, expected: 0.89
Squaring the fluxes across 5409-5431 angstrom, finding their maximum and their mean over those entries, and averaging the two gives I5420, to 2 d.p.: 1.15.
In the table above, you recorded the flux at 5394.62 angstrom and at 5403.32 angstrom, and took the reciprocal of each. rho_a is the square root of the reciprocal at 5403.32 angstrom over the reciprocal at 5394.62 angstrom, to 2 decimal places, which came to 1.05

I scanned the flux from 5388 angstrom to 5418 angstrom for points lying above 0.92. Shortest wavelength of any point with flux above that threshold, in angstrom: 5388.41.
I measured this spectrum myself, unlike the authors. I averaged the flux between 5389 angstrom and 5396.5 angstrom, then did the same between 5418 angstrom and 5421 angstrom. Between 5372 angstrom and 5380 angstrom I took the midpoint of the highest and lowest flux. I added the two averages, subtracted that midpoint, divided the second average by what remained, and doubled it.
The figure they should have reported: 2.41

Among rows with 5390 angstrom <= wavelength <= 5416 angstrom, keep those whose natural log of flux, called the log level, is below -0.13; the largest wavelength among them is 5410.79 angstrom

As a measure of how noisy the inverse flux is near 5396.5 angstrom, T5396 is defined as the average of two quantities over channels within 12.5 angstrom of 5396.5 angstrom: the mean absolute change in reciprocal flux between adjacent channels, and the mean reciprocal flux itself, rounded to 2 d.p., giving 0.67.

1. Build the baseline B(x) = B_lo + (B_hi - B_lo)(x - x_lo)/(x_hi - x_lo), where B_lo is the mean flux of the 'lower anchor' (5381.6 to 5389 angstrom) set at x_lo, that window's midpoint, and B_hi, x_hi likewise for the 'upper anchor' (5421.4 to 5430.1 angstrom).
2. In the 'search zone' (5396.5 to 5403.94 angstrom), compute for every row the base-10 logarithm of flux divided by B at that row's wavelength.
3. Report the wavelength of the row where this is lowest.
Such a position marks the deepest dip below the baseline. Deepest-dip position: 5398.35 angstrom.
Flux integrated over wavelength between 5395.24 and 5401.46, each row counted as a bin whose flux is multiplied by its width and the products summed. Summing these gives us 4.94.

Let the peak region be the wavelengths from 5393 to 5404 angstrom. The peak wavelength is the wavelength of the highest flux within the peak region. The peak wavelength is 5394.62 angstrom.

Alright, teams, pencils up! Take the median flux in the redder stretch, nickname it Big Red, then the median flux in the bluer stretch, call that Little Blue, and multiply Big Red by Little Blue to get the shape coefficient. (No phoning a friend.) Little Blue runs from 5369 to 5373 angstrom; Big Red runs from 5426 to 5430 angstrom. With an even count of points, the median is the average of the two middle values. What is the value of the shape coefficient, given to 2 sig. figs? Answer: 0.88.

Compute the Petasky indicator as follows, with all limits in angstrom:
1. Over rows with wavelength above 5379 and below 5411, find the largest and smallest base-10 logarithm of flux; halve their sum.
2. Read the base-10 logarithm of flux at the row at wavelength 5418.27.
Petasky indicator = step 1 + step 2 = -0.120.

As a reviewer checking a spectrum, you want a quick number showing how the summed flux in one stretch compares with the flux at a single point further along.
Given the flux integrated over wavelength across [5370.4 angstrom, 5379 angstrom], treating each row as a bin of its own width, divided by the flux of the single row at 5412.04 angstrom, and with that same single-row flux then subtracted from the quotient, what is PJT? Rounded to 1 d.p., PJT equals 7.2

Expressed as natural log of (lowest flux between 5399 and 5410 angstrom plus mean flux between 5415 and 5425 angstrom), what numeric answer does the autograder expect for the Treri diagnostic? 0.43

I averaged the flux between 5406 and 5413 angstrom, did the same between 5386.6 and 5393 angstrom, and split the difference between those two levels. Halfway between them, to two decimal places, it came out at 0.84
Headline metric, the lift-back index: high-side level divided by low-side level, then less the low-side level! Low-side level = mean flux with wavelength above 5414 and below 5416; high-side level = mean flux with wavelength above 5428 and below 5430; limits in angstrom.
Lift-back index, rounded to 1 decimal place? -0.3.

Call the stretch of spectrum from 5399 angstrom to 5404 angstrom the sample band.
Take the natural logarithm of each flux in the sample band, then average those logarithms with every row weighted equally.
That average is -0.20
